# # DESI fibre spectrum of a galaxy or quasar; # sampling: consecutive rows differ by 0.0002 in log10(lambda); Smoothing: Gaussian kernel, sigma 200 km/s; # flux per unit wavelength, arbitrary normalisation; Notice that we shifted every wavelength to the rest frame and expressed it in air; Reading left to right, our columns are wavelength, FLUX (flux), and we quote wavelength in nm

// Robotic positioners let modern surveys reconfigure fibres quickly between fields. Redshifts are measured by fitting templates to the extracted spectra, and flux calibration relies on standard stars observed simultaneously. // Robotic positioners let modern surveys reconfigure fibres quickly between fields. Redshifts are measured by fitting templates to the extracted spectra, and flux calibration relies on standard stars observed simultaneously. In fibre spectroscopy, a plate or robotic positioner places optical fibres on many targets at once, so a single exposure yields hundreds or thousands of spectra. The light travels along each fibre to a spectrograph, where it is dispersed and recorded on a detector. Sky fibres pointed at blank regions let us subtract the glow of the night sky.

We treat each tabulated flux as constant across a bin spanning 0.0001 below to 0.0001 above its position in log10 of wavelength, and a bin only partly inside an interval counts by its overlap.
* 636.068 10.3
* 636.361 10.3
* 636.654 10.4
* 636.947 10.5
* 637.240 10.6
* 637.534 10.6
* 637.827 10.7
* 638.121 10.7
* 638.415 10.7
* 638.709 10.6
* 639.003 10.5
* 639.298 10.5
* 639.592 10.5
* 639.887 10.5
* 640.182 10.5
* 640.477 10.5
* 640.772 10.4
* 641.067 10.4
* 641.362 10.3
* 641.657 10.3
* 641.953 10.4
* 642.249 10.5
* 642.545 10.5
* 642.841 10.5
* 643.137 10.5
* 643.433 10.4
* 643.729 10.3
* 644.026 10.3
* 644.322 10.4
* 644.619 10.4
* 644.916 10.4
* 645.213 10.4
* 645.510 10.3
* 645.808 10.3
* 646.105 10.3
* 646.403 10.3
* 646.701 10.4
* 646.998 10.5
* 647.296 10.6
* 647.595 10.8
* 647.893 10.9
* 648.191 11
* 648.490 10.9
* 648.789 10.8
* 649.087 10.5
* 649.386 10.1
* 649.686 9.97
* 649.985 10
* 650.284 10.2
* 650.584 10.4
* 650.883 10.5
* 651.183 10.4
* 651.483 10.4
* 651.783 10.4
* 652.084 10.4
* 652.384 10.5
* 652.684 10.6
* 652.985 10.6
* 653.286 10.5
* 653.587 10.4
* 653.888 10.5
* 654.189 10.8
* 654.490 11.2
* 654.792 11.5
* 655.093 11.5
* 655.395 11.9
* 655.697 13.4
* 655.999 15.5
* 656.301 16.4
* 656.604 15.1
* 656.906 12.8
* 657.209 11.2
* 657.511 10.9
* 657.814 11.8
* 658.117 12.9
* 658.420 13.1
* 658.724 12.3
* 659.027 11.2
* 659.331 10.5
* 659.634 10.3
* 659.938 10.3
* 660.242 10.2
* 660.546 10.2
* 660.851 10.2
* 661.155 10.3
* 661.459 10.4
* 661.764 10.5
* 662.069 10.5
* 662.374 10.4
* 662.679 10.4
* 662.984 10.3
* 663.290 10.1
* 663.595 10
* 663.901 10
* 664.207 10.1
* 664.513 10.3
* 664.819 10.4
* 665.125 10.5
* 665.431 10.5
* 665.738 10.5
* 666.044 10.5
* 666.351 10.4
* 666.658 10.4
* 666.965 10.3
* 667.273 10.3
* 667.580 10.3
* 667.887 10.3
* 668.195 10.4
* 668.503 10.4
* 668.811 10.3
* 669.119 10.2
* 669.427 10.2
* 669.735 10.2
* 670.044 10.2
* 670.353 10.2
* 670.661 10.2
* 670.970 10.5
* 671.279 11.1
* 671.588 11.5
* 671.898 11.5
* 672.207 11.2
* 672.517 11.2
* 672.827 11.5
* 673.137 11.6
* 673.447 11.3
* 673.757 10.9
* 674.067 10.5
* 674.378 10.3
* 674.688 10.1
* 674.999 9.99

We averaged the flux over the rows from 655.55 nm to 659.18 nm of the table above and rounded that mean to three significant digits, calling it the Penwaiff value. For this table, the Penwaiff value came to 13.0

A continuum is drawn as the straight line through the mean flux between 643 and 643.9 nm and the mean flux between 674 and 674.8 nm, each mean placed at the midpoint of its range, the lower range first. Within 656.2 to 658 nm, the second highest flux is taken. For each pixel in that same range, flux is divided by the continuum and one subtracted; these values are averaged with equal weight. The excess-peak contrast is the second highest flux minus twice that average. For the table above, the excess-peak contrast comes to 14.6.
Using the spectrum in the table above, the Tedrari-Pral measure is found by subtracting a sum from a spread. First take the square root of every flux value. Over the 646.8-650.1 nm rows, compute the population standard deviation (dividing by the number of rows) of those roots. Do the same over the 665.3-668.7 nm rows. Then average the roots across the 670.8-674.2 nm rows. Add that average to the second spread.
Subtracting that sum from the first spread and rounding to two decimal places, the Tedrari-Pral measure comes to -3.30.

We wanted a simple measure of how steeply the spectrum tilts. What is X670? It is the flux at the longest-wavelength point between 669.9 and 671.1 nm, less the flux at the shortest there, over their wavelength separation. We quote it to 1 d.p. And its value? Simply 0.3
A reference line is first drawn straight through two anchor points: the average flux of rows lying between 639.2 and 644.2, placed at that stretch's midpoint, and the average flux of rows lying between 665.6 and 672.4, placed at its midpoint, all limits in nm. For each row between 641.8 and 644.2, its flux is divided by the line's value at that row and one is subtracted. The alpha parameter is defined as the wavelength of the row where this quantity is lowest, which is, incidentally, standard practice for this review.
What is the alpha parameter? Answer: 644.026 nm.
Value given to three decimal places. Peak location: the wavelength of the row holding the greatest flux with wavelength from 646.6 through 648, 647.893 nm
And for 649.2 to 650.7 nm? 650.584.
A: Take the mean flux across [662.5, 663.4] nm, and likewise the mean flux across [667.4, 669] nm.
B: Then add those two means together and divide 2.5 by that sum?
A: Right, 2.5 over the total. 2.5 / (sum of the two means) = 0.121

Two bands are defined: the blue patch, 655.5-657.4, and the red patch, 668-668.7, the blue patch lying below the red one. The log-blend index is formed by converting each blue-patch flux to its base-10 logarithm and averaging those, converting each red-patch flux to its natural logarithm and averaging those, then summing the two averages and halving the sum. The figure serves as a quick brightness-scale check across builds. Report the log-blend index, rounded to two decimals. 1.74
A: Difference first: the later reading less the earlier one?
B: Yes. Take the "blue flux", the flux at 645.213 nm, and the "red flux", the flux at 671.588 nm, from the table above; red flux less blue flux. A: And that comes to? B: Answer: 1.1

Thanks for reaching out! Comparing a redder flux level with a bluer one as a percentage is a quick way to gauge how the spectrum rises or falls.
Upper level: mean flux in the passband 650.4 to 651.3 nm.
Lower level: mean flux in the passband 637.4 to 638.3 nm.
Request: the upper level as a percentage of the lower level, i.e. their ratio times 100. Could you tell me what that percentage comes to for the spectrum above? 98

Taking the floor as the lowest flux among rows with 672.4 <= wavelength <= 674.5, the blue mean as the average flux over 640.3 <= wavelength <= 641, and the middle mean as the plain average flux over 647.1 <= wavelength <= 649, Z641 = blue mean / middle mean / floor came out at 0.094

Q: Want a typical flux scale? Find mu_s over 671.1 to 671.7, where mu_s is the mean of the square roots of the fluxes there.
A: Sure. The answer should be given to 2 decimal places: 3.36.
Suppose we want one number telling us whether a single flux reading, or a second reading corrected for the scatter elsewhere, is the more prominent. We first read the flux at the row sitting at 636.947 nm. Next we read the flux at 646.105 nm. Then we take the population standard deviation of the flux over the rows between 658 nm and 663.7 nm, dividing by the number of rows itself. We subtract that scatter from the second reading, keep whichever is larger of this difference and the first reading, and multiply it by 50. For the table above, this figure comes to 525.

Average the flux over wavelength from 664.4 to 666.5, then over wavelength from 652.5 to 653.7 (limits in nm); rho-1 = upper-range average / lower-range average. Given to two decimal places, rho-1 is 0.99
